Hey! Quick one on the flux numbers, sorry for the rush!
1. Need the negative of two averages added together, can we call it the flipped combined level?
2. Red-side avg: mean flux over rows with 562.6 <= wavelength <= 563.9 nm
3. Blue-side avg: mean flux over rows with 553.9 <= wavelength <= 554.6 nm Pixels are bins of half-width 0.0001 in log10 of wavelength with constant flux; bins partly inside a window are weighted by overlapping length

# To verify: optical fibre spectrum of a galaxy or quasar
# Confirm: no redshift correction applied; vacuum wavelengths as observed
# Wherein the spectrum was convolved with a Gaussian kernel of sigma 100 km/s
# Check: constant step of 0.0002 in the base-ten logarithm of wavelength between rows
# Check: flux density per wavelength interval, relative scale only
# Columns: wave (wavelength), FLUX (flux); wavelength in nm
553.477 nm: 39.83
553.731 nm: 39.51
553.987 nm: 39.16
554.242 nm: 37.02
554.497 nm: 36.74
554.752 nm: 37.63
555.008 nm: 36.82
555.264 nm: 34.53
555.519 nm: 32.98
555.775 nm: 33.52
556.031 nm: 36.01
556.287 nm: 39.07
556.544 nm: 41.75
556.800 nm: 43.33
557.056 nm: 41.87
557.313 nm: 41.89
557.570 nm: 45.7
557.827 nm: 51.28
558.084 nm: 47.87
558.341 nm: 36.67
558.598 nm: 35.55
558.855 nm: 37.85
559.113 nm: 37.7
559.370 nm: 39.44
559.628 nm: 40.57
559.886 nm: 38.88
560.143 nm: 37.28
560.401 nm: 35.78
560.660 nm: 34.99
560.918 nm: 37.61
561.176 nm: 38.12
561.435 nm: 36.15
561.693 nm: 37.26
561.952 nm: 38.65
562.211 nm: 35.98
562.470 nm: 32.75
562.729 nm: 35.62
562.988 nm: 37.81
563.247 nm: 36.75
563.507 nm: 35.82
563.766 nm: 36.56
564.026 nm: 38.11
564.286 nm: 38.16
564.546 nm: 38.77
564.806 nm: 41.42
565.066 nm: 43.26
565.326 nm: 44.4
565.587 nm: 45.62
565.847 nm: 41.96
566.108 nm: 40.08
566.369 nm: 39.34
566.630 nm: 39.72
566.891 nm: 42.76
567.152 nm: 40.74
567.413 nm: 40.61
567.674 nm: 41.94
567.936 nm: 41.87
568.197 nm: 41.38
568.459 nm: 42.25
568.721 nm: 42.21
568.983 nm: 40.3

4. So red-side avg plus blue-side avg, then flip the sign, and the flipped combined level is -74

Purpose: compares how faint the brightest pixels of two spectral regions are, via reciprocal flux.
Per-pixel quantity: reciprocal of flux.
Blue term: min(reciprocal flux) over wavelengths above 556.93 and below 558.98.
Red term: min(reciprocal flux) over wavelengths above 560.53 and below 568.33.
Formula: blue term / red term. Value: 0.89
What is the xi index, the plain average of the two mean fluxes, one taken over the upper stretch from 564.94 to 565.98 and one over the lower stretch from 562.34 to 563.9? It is 39.8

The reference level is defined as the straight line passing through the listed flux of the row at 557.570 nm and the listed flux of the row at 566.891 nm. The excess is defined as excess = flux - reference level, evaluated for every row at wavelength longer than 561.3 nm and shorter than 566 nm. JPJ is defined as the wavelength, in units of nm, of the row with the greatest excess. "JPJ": 565.587 nm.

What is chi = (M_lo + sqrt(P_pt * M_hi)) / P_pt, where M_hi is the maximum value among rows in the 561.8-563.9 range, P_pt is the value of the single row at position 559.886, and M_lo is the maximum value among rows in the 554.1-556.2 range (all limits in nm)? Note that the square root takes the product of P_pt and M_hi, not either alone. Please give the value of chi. 2.0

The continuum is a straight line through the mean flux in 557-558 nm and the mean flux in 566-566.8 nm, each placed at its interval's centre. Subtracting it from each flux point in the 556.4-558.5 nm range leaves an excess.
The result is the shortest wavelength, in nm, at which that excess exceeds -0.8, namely 557.570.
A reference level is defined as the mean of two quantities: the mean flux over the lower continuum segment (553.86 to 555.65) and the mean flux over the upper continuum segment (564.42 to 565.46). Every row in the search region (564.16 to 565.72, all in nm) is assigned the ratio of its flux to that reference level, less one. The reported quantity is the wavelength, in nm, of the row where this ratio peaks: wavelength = 565.587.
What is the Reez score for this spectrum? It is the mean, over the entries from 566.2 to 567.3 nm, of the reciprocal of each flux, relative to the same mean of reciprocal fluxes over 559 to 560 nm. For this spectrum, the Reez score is 0.96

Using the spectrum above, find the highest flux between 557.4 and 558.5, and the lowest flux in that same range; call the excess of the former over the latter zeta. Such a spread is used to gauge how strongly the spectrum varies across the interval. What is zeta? 14.6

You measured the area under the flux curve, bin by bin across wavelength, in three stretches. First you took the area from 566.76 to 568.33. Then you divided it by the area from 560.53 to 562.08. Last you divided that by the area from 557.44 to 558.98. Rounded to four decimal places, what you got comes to 0.0173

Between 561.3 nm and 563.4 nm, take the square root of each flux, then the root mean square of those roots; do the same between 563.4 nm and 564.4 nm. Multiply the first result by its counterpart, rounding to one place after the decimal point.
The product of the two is 36.8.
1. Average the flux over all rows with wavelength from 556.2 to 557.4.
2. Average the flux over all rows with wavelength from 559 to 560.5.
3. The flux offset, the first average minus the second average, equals 3.3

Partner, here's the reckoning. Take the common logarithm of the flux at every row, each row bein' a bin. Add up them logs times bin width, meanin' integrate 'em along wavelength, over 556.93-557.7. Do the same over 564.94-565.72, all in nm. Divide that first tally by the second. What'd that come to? 0.98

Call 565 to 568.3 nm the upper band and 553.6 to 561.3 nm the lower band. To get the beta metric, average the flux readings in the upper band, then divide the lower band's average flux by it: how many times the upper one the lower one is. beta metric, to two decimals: 0.93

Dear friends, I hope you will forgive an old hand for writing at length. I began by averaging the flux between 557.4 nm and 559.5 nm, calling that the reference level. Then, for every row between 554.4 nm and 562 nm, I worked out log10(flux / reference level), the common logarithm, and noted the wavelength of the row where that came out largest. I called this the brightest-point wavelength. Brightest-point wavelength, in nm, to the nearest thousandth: 557.827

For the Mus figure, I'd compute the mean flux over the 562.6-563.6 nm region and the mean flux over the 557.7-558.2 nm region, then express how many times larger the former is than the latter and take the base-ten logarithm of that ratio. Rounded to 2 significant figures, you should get -0.13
